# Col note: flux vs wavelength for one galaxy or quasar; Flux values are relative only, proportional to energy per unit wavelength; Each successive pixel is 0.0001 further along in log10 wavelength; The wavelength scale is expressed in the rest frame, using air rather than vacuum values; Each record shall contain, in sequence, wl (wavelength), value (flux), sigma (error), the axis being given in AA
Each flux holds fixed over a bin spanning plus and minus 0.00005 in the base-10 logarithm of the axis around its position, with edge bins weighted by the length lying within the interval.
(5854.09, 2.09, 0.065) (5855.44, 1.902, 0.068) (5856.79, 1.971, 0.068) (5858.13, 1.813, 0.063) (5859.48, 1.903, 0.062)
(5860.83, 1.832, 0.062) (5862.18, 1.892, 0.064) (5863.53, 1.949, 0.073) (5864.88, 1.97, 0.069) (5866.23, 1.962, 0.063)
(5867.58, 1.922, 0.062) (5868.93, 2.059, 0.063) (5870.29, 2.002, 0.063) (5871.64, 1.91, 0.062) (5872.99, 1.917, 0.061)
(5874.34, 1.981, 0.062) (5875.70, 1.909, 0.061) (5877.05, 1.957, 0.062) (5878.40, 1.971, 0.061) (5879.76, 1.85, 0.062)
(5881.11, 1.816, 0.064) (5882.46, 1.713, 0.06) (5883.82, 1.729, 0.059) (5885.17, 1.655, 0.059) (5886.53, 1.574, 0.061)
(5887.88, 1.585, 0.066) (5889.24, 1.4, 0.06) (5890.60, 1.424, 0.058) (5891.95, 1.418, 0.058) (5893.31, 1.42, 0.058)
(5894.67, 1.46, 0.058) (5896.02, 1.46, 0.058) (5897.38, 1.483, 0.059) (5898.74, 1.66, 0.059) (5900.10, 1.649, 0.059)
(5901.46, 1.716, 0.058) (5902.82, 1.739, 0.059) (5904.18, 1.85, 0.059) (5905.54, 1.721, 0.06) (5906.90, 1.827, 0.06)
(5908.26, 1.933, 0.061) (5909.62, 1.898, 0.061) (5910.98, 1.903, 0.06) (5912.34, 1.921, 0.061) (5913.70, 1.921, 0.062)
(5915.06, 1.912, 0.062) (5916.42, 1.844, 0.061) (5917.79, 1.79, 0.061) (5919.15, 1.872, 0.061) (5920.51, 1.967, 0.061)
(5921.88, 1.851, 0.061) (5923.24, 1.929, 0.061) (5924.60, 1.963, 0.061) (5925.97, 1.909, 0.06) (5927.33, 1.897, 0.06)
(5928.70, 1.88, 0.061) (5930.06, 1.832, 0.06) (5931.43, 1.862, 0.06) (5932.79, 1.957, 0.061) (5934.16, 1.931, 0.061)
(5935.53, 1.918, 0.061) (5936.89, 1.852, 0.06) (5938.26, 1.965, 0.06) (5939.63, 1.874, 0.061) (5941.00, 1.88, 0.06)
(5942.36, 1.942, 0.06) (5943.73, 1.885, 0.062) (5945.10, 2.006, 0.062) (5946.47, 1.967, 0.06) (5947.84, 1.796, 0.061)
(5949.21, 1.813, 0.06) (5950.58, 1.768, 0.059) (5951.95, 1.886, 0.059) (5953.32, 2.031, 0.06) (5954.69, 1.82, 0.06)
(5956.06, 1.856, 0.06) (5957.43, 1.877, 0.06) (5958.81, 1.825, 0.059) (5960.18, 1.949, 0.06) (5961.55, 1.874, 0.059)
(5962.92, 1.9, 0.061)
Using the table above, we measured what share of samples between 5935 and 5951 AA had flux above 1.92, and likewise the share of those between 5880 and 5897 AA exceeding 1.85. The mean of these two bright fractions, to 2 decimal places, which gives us 0.17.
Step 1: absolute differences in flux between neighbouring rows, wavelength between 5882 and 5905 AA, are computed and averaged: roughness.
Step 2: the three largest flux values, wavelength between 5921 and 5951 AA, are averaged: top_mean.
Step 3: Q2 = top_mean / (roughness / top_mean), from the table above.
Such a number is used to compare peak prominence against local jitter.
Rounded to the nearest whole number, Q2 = 74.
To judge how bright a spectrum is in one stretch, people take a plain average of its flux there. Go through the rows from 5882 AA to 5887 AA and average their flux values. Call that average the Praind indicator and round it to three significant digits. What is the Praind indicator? 1.67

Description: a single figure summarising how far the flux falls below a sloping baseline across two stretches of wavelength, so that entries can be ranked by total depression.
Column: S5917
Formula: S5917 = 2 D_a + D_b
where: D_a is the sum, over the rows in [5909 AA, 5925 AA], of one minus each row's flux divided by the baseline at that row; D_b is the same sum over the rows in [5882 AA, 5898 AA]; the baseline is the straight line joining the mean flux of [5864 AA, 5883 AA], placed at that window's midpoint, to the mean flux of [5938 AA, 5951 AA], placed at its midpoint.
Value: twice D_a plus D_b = 2.5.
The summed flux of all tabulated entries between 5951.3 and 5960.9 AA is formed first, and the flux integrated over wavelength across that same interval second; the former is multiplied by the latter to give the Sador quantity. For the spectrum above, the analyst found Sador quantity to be 241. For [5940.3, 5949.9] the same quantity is 242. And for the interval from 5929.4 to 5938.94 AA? 242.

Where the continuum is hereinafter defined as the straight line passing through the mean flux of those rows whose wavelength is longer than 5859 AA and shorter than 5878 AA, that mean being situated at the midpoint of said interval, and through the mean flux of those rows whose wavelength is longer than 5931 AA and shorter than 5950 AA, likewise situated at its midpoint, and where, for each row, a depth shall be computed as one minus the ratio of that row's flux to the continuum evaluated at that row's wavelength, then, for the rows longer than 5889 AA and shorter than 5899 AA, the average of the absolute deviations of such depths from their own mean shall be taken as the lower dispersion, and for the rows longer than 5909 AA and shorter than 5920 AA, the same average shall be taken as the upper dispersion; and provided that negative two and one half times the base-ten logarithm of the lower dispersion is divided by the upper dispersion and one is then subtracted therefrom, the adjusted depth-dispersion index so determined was 217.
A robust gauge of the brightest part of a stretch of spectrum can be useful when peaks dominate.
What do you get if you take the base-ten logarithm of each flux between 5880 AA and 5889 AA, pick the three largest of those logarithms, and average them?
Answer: 0.244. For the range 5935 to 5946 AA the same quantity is 0.295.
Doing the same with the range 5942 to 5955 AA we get 0.301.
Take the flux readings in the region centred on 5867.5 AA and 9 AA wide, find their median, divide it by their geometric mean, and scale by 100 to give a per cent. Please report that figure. 99.7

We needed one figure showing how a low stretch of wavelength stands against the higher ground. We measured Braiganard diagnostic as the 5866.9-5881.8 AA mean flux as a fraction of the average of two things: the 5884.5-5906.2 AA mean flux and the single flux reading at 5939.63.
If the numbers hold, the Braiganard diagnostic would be 1.12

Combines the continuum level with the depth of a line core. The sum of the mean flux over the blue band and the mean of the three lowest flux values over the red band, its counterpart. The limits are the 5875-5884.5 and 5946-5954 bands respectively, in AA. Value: 3.64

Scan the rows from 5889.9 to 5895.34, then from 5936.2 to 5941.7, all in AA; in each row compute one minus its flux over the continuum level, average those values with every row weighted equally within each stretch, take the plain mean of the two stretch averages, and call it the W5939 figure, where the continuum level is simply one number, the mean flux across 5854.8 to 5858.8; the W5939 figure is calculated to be 0.12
